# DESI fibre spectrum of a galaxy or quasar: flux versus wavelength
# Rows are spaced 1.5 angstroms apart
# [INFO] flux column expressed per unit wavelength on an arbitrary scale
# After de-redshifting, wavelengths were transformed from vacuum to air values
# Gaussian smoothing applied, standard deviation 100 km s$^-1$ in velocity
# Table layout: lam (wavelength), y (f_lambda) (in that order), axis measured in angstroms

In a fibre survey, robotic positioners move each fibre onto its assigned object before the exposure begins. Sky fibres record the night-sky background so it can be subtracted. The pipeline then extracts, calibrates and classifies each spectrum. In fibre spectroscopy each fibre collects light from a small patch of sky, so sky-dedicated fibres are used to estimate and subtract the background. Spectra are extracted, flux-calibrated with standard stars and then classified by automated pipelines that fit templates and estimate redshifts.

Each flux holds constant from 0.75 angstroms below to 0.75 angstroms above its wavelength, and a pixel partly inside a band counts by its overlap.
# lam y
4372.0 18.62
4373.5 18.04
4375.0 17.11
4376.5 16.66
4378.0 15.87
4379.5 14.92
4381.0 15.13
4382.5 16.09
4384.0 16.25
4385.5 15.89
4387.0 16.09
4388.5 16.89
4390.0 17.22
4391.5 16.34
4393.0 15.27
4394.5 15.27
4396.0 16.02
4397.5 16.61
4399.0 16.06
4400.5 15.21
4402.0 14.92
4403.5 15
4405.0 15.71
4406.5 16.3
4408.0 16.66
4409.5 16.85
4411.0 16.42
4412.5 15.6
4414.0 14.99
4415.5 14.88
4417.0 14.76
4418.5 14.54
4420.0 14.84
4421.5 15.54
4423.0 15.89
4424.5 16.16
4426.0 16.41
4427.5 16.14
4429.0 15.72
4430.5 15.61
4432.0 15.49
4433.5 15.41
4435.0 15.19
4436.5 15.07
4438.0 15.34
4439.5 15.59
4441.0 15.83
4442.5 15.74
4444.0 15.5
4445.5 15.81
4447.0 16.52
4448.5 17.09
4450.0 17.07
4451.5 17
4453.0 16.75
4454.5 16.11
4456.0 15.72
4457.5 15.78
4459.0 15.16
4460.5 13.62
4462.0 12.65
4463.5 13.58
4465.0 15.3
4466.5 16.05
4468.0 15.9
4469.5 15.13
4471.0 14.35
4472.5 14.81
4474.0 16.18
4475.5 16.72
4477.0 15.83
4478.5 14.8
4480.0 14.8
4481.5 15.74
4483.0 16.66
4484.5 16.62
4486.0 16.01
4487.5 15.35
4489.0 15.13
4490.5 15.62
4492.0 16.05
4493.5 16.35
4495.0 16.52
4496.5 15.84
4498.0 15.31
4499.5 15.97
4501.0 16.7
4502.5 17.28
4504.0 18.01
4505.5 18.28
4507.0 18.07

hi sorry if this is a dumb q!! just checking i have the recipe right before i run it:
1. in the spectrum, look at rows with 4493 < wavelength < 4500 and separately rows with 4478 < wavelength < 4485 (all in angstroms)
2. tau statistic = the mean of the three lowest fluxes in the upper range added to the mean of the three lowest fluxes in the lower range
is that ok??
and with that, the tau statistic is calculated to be 30.8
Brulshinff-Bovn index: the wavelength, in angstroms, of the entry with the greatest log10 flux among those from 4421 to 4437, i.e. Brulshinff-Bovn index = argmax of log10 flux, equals 4426.0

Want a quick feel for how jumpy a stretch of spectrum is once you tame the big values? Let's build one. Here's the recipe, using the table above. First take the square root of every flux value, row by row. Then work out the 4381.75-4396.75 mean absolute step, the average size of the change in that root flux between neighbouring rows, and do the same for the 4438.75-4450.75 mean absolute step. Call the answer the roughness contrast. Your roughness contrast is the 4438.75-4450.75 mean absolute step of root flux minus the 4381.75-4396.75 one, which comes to -0.024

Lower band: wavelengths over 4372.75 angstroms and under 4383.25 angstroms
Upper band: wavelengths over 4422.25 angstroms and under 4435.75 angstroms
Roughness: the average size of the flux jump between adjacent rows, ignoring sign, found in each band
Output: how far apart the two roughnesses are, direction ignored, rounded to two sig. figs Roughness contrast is 0.50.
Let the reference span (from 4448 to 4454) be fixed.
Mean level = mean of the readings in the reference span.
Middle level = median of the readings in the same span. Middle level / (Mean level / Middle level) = 17.1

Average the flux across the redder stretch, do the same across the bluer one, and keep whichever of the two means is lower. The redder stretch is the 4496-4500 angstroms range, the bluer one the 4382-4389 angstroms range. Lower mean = 15.7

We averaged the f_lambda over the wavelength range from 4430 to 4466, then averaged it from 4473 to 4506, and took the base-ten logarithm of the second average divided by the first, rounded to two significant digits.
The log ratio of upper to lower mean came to 0.017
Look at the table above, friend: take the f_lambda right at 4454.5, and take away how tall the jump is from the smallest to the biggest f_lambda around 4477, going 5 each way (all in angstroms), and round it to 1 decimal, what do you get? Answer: 14.2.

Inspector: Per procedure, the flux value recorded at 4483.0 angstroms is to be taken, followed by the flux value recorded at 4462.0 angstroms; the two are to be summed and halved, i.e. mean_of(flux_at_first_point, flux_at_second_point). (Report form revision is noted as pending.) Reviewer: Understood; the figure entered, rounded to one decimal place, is 14.7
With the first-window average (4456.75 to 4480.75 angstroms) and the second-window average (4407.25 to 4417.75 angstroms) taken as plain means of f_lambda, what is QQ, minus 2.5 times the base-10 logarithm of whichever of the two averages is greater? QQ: -2.99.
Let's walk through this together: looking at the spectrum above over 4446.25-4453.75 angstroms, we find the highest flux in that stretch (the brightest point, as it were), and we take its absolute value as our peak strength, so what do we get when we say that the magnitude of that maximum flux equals 17.09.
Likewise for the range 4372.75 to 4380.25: 18.04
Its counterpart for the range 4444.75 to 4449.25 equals 17.09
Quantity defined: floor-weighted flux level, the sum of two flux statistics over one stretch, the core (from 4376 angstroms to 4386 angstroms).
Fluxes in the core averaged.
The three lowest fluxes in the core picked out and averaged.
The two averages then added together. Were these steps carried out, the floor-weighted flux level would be 31.1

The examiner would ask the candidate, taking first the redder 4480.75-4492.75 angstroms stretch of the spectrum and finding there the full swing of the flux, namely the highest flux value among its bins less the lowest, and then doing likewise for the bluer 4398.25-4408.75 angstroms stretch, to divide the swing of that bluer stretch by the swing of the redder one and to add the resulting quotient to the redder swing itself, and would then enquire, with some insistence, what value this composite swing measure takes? 2.7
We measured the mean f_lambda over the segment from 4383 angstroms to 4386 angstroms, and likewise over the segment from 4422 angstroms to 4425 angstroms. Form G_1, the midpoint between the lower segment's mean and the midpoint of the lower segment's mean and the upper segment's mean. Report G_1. 16.06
